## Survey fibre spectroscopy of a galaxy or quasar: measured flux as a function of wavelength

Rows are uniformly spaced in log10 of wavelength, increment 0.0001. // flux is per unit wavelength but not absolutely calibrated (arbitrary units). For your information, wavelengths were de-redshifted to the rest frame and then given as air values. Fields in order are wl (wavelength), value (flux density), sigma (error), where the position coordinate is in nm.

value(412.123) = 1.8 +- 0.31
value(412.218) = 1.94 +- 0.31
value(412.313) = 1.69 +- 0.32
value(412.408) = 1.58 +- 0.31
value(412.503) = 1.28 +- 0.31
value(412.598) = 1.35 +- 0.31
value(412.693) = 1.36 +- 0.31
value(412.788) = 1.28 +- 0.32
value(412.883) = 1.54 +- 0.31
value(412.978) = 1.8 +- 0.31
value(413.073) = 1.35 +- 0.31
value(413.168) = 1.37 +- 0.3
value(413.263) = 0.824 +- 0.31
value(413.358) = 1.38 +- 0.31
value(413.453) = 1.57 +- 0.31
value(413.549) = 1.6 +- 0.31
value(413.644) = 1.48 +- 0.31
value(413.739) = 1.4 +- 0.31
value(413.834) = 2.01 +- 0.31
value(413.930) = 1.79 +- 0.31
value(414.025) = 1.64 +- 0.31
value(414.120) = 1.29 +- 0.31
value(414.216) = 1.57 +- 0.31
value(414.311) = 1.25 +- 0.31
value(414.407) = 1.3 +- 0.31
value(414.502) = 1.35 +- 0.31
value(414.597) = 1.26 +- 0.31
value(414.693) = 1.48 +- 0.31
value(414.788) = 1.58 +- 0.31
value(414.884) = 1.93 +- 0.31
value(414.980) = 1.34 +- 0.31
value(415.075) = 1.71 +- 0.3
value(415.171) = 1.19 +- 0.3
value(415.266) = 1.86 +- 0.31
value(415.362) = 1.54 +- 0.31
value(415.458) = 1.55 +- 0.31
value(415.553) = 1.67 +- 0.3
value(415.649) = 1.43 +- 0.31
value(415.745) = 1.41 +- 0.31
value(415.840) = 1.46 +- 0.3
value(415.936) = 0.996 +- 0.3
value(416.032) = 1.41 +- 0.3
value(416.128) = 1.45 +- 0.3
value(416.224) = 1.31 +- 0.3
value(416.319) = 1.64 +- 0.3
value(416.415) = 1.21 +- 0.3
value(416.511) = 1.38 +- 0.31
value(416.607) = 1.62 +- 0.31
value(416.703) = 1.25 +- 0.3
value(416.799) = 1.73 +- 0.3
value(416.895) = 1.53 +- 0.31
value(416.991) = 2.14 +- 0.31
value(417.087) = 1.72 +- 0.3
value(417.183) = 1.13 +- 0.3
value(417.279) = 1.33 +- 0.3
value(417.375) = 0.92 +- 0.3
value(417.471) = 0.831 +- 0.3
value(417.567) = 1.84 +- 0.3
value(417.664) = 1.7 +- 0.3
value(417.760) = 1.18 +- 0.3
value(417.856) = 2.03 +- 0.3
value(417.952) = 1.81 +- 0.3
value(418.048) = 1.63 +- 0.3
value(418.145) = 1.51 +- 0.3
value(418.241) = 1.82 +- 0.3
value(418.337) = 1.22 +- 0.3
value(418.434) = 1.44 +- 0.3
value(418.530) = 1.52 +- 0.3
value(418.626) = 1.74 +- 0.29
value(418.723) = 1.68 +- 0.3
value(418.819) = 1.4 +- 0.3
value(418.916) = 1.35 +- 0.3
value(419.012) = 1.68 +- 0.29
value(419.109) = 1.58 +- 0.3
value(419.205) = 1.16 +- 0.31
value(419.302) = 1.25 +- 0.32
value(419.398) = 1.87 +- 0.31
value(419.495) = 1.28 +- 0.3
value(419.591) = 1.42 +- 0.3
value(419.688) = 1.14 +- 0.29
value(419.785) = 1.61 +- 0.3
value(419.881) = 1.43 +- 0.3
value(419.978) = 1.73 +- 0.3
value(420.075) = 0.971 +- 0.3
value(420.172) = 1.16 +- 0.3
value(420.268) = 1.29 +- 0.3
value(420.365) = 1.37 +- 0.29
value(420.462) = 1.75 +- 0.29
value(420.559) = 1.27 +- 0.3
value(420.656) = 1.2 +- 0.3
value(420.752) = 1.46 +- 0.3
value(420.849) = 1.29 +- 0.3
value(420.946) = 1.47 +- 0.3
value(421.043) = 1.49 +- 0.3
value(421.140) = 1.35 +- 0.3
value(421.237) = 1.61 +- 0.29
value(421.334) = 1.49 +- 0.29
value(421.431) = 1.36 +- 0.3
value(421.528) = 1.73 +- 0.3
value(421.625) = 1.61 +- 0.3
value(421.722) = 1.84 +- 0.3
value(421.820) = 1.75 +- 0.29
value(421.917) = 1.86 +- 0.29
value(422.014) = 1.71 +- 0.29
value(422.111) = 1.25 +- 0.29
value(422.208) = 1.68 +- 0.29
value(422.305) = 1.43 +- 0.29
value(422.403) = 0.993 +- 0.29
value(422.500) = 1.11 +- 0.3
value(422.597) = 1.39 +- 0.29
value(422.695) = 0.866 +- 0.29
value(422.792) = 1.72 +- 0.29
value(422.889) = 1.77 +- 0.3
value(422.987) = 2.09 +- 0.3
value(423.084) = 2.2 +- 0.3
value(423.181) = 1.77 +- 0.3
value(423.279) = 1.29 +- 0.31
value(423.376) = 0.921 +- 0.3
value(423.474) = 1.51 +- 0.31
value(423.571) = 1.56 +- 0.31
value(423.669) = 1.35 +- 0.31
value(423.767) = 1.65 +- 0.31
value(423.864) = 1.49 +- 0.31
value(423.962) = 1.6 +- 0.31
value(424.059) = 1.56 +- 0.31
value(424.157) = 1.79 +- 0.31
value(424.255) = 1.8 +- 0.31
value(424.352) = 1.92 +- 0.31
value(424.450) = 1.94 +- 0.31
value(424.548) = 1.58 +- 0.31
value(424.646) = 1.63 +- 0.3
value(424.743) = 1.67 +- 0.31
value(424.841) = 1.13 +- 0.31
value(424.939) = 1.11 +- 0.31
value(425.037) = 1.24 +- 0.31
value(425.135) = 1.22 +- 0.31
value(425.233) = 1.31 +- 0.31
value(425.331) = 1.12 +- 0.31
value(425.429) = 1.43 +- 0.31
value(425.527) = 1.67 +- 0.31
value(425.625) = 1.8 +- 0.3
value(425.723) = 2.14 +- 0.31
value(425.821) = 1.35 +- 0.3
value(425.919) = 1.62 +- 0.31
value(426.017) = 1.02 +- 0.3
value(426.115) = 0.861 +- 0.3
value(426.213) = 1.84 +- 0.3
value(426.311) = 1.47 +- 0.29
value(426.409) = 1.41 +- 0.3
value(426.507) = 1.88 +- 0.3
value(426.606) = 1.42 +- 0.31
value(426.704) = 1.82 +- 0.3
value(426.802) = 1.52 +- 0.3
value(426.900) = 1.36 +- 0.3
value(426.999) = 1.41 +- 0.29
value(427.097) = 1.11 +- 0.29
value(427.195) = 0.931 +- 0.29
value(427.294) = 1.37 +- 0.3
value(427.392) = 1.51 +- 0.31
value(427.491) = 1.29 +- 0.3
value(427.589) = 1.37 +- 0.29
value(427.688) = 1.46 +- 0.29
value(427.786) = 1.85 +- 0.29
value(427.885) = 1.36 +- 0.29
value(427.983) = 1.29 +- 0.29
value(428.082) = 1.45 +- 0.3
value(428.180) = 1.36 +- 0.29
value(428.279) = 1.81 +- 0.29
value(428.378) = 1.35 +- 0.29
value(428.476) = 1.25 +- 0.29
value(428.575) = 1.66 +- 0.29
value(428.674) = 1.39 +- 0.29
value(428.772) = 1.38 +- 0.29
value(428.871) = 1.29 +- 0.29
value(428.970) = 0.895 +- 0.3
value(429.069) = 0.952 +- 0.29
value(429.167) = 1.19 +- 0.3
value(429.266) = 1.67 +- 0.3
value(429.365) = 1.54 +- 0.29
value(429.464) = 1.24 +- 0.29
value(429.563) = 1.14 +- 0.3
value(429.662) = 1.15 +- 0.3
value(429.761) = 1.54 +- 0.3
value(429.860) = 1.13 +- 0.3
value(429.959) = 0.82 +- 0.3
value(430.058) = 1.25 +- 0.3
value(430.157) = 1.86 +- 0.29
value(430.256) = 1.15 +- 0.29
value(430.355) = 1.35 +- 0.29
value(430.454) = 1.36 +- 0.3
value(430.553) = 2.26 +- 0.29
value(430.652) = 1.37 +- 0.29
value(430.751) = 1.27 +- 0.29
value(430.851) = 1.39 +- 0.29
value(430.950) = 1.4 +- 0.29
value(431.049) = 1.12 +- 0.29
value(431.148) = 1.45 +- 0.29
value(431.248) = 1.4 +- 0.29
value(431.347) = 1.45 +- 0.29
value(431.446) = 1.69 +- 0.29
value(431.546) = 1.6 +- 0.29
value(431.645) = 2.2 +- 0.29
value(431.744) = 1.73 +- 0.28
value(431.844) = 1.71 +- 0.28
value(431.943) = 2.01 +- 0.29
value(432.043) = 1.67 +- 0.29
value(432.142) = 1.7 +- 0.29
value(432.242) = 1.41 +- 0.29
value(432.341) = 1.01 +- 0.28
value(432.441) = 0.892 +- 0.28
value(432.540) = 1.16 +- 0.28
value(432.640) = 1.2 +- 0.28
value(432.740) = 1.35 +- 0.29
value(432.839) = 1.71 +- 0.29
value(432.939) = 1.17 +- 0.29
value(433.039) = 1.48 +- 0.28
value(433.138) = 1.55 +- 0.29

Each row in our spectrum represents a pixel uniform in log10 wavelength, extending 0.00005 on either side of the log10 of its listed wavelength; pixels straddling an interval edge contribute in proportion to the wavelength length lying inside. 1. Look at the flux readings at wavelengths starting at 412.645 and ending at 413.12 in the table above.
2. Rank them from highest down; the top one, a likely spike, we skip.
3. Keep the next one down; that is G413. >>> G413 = 1.54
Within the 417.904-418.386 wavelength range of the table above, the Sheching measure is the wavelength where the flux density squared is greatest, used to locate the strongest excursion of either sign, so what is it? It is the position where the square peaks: 418.241 nm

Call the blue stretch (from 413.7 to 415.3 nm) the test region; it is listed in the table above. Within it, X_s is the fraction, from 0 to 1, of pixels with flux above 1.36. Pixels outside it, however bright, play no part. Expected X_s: 0.59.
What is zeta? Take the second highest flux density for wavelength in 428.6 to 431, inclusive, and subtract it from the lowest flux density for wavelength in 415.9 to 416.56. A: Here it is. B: -0.86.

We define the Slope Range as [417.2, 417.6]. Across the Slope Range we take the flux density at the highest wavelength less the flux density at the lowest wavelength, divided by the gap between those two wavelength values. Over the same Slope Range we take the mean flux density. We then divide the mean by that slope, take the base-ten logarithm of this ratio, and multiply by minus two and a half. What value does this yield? 0.4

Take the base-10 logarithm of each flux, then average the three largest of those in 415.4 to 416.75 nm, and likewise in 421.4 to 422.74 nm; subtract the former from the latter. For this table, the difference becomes 0.043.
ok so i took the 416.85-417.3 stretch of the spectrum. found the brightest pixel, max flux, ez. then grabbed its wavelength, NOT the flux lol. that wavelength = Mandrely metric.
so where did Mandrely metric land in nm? 416.991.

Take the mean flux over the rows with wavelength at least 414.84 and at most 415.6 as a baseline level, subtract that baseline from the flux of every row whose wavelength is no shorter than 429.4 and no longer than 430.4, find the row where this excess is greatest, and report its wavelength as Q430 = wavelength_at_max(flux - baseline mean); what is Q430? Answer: 430.157 nm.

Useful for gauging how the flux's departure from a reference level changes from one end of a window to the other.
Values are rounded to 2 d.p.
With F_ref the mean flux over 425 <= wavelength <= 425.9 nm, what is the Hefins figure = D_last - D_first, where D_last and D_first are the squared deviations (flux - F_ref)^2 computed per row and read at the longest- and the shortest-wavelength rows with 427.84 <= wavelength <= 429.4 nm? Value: -0.01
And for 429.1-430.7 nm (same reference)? -0.07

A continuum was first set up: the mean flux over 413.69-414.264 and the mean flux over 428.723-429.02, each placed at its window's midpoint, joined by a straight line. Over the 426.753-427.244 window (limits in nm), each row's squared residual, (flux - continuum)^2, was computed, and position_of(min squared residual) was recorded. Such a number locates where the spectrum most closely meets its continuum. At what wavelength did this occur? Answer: 426.900 nm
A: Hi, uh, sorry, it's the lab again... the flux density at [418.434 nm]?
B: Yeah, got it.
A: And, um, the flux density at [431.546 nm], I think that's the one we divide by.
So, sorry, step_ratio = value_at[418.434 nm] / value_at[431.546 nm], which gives 0.90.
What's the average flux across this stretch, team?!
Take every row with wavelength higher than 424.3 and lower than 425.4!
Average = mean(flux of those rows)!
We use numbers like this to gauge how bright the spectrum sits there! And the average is 1.44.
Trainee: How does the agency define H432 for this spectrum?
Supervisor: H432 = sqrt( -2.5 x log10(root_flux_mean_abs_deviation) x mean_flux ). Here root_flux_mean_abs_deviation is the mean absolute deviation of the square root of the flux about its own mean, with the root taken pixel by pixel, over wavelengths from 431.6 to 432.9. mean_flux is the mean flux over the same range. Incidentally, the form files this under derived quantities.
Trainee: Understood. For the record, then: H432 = 1.82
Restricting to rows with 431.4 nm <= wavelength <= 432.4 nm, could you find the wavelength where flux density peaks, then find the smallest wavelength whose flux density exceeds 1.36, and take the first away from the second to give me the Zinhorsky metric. -0.20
